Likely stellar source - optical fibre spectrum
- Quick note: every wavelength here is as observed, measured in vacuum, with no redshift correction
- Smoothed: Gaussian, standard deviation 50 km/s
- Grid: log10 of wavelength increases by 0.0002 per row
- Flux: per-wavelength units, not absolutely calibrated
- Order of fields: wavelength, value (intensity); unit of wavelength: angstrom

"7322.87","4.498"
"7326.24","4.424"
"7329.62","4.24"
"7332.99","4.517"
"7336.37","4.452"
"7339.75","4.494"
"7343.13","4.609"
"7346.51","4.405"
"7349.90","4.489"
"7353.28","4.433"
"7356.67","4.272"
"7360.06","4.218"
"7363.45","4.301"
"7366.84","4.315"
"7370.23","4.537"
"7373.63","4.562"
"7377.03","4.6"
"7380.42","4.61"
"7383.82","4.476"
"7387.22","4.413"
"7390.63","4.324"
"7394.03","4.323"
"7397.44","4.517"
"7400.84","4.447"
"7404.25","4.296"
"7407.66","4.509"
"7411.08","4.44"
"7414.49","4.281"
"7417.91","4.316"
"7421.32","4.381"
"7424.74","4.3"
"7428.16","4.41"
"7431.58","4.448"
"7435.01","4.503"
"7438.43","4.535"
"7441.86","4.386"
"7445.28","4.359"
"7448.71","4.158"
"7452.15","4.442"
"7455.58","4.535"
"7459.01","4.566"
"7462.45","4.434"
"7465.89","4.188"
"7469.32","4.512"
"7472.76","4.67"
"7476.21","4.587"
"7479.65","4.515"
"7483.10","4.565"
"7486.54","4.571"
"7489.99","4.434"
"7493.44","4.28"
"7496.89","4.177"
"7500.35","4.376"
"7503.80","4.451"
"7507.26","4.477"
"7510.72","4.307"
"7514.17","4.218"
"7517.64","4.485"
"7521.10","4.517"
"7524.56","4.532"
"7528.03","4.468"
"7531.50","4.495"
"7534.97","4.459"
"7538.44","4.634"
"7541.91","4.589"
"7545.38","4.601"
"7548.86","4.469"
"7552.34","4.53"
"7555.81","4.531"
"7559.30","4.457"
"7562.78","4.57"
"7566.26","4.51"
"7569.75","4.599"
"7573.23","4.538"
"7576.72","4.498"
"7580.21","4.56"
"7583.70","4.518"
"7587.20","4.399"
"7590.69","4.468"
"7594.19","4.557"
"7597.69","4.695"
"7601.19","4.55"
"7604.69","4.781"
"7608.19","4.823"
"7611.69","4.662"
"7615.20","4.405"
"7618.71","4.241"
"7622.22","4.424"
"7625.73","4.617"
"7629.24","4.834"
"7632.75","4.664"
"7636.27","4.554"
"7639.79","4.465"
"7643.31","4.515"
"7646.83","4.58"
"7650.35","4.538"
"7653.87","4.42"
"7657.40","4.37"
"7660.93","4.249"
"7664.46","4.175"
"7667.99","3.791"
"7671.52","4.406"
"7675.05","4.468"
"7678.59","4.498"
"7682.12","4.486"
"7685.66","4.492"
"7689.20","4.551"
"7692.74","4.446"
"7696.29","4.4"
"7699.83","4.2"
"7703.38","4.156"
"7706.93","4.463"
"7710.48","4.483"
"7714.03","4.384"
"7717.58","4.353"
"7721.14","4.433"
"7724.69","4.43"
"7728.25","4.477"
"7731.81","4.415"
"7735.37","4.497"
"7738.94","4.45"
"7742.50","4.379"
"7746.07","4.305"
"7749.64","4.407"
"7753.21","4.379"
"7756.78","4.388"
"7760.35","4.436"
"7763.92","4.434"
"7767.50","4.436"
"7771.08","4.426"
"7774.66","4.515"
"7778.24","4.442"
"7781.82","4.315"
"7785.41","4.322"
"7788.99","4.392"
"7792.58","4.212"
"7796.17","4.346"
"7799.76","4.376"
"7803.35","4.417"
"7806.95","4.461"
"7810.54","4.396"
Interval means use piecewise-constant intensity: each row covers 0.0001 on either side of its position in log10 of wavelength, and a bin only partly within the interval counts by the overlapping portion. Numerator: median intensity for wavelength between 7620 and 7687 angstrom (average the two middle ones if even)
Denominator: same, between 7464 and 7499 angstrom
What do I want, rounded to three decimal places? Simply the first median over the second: 0.994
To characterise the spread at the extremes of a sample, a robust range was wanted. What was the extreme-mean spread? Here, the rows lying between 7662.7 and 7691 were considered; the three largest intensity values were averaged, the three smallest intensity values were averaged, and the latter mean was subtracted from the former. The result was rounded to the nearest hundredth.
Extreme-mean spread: 0.39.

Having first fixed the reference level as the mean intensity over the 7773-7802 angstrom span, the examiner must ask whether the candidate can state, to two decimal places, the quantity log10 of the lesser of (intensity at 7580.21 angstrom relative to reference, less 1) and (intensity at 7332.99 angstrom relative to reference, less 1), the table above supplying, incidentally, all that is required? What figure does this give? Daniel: -1.46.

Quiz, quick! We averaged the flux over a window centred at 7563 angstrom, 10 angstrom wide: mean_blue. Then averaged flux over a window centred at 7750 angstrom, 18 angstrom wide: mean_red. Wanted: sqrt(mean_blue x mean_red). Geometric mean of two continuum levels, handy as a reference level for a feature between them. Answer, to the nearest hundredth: 4.44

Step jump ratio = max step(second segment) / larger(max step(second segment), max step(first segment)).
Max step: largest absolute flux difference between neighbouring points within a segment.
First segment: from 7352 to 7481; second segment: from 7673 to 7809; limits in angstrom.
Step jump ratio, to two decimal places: 0.95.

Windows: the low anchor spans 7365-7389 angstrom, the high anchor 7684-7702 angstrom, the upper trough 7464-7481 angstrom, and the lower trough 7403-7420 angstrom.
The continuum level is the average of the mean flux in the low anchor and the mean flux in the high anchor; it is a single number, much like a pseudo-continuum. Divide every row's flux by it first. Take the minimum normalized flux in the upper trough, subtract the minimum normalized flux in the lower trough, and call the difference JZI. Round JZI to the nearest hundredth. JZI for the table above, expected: -0.02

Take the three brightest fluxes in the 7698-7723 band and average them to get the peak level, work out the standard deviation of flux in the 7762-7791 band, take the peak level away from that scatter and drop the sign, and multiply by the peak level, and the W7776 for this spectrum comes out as 19.6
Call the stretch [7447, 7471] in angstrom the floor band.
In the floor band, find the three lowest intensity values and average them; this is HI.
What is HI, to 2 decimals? 4.26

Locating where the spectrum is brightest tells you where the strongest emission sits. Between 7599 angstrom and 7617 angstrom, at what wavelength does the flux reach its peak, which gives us 7608.19 angstrom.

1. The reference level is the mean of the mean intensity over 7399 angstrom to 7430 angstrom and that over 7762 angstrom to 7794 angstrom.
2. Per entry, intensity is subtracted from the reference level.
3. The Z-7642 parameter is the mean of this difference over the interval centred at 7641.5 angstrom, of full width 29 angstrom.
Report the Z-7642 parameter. -0.19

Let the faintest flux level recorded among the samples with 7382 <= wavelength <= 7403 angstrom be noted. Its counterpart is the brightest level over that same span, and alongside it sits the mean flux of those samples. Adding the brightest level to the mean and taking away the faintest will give 4.61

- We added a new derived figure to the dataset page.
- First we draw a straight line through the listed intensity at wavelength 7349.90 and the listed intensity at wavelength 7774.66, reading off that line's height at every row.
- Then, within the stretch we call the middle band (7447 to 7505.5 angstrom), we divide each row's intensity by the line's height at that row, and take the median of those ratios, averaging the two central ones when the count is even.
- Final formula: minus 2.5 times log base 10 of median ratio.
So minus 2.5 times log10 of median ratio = 0.012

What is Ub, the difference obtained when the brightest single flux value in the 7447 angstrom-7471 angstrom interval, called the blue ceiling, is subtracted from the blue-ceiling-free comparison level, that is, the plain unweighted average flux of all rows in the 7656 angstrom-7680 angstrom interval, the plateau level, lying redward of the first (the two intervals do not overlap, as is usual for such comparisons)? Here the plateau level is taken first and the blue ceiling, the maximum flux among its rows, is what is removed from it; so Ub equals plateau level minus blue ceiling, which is -0.29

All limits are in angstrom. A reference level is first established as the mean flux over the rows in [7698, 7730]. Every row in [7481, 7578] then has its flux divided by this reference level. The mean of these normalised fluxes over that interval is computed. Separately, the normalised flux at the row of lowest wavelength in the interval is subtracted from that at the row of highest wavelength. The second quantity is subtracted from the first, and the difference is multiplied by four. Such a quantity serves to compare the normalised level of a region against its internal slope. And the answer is 4.15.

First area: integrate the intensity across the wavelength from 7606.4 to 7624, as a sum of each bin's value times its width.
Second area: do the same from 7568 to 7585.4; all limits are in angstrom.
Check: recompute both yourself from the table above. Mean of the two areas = 79.2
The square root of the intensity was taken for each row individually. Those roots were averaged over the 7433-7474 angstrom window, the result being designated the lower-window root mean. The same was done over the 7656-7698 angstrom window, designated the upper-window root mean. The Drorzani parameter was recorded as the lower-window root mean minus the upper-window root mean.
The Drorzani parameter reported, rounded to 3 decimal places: 0.019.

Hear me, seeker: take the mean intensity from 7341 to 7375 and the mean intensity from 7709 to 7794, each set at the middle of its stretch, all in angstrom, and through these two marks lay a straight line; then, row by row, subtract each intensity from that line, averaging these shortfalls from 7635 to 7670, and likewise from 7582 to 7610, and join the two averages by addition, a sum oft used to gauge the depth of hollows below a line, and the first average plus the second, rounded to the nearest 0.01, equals -0.15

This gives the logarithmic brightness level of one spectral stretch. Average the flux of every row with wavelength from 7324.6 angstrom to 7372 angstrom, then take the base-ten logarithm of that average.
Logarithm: 0.644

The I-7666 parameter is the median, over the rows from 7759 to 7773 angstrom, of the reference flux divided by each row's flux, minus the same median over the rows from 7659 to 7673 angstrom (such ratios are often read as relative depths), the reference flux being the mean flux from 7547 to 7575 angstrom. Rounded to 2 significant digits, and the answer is -0.054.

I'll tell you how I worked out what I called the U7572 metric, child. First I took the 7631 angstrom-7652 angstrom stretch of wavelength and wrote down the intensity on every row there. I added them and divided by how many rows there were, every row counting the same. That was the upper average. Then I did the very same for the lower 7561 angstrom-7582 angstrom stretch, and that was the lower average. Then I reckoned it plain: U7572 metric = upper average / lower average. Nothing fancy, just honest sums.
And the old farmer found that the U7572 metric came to 1.00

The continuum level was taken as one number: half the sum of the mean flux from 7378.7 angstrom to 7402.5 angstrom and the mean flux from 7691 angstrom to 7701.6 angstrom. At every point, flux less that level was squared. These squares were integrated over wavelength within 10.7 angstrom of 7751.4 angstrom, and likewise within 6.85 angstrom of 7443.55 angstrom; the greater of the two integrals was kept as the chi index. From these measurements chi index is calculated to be 0.27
